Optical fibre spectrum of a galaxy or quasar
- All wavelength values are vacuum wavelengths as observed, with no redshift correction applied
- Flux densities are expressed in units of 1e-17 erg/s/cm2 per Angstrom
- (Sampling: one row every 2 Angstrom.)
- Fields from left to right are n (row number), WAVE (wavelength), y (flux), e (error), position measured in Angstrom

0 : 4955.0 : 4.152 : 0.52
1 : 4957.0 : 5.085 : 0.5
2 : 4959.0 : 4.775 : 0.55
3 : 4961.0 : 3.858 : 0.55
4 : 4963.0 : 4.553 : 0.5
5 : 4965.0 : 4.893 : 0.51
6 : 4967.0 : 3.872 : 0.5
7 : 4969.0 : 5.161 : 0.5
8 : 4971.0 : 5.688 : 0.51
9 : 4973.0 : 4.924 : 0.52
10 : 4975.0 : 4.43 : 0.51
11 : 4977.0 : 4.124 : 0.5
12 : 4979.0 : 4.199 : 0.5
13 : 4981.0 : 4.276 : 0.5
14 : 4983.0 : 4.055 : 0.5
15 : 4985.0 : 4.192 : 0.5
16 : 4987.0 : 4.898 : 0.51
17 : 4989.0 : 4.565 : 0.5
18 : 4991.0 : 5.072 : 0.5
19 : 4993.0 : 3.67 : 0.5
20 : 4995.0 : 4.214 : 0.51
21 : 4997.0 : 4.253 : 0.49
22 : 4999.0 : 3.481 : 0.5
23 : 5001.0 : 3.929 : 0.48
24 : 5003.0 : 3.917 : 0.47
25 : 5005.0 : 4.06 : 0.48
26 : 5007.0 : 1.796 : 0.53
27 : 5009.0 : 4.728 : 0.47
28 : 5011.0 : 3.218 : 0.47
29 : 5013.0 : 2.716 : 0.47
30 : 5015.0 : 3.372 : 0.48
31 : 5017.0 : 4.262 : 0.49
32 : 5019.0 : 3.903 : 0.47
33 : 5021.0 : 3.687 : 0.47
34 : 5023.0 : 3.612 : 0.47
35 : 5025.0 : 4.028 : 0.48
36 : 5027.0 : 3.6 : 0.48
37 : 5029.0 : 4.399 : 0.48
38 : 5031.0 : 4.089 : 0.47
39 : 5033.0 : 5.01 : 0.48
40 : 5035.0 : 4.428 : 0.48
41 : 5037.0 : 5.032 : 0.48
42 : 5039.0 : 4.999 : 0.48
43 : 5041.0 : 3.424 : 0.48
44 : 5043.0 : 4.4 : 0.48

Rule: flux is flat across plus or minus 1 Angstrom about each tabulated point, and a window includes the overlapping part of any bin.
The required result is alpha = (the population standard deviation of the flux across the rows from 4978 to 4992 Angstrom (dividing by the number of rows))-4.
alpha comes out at -3.64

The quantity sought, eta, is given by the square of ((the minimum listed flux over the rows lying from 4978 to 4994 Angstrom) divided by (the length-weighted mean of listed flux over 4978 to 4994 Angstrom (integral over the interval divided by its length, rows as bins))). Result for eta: 0.71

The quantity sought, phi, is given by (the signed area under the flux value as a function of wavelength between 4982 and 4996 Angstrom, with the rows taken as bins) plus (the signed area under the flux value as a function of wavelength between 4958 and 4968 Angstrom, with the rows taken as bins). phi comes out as 105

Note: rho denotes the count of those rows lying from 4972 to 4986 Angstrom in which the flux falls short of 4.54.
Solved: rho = 6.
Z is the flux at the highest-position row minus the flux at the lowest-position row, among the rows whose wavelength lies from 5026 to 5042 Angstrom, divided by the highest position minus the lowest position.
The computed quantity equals -0.01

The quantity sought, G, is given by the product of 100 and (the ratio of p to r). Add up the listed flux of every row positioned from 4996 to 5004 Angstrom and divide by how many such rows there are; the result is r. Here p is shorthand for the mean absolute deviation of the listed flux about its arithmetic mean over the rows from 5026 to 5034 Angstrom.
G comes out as 11.0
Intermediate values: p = 0.43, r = 3.9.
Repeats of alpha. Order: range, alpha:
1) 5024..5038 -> -3.52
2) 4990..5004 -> -3.52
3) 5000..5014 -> -3.09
